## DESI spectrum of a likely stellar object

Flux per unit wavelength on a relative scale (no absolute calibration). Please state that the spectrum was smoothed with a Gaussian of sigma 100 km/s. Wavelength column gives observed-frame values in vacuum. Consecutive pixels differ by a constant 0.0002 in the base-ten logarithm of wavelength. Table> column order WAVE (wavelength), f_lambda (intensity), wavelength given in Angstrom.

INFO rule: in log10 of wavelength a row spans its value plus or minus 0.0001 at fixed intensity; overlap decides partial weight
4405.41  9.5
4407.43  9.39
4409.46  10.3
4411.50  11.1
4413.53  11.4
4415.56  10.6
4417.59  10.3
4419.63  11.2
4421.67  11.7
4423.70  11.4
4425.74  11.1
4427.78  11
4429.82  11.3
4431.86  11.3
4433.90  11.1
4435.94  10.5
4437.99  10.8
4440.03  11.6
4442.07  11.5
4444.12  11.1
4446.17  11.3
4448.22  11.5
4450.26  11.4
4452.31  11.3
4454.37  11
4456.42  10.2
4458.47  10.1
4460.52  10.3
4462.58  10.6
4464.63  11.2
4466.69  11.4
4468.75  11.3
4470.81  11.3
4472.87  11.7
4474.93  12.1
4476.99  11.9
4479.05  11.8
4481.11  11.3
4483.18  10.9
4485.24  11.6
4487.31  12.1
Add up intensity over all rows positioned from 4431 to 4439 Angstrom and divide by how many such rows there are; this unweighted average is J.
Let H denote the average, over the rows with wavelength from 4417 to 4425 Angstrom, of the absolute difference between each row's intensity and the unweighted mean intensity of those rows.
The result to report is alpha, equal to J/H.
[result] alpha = 26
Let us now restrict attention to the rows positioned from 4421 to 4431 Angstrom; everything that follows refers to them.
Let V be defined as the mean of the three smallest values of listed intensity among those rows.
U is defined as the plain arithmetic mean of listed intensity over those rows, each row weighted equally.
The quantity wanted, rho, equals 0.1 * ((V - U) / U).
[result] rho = -0.0015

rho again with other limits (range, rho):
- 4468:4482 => -0.0028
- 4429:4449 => -0.0036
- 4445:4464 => -0.0060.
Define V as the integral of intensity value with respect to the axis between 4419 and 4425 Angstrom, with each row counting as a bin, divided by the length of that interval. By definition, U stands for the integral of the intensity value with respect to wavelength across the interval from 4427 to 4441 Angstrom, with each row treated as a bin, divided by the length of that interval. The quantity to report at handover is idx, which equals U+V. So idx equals 22.5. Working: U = 11.1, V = 11.4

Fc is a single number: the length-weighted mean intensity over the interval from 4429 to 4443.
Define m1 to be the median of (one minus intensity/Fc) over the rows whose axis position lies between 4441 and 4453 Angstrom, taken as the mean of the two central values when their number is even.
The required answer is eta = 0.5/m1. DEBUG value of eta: -29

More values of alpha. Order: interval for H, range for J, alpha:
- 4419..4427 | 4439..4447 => 57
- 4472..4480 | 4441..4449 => 91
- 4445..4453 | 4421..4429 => 151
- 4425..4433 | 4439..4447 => 91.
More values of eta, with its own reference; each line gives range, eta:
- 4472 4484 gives -9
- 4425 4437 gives 95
